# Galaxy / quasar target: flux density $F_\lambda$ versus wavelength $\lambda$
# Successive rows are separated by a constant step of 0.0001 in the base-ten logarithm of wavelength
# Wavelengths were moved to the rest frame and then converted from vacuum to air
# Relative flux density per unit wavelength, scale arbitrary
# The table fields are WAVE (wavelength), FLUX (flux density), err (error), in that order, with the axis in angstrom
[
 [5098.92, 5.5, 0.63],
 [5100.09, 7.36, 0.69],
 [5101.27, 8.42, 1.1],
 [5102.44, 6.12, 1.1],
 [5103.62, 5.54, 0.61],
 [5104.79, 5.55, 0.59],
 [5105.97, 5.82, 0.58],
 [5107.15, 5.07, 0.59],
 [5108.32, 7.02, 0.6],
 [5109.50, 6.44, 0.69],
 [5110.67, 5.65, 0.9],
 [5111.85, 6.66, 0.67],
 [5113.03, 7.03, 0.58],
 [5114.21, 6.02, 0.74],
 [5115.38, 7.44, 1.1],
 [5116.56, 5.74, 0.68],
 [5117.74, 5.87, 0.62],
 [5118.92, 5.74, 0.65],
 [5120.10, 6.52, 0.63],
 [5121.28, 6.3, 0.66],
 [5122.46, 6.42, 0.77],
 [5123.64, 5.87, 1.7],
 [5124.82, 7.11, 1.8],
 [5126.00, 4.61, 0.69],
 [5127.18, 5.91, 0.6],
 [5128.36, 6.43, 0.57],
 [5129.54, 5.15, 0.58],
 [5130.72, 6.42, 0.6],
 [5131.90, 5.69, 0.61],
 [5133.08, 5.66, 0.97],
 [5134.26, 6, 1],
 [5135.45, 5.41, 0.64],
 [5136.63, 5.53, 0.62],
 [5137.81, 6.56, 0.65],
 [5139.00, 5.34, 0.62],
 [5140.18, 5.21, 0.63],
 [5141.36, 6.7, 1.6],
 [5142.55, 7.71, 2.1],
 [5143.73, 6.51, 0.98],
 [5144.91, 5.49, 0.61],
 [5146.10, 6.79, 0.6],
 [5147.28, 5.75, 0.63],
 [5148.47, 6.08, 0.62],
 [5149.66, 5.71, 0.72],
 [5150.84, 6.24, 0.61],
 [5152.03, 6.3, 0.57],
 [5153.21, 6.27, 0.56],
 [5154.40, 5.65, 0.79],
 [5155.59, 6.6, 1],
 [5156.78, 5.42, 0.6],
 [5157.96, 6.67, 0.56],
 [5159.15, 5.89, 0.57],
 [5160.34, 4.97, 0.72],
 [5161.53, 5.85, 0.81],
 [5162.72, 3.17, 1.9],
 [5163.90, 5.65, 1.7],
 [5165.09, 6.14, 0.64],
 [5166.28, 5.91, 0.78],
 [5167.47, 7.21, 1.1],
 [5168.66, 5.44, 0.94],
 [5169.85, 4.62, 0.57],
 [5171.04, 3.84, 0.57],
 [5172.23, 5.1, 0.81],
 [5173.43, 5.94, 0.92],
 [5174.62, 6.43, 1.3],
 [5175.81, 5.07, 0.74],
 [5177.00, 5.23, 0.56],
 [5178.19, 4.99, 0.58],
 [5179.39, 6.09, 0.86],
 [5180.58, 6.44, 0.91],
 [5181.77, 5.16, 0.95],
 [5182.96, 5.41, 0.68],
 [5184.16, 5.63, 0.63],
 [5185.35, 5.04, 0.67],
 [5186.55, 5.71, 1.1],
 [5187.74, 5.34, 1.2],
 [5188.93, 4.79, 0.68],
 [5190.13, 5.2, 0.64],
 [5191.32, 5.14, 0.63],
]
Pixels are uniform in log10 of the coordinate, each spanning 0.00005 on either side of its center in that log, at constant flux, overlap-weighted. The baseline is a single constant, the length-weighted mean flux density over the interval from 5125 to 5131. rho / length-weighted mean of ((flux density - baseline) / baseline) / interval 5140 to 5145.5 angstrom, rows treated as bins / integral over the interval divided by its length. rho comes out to 0.111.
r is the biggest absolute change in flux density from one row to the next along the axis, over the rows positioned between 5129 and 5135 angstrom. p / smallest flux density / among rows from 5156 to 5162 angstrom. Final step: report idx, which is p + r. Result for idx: 6.2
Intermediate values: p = 4.97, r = 1.27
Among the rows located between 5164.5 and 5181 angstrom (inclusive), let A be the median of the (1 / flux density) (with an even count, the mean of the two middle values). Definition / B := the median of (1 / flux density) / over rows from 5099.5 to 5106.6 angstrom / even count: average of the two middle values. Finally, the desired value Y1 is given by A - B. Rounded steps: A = 0.177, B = 0.168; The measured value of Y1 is 0.009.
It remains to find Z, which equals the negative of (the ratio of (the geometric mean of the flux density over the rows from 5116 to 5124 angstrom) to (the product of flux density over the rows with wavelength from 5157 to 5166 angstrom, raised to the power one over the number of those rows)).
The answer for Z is -1.13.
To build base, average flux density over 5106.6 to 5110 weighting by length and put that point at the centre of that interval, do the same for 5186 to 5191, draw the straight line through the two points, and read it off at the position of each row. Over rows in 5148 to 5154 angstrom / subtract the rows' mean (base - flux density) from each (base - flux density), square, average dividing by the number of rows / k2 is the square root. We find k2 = 0.2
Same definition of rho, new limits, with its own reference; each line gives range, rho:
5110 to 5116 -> 0.137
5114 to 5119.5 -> 0.070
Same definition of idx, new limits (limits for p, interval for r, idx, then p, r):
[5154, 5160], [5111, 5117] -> 7.1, 5.42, 1.70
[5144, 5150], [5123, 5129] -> 8.0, 5.49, 2.50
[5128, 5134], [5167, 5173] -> 6.9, 5.15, 1.77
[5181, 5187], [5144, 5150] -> 6.3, 5.04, 1.30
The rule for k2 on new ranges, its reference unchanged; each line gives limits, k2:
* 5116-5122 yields 0.3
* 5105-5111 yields 0.7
